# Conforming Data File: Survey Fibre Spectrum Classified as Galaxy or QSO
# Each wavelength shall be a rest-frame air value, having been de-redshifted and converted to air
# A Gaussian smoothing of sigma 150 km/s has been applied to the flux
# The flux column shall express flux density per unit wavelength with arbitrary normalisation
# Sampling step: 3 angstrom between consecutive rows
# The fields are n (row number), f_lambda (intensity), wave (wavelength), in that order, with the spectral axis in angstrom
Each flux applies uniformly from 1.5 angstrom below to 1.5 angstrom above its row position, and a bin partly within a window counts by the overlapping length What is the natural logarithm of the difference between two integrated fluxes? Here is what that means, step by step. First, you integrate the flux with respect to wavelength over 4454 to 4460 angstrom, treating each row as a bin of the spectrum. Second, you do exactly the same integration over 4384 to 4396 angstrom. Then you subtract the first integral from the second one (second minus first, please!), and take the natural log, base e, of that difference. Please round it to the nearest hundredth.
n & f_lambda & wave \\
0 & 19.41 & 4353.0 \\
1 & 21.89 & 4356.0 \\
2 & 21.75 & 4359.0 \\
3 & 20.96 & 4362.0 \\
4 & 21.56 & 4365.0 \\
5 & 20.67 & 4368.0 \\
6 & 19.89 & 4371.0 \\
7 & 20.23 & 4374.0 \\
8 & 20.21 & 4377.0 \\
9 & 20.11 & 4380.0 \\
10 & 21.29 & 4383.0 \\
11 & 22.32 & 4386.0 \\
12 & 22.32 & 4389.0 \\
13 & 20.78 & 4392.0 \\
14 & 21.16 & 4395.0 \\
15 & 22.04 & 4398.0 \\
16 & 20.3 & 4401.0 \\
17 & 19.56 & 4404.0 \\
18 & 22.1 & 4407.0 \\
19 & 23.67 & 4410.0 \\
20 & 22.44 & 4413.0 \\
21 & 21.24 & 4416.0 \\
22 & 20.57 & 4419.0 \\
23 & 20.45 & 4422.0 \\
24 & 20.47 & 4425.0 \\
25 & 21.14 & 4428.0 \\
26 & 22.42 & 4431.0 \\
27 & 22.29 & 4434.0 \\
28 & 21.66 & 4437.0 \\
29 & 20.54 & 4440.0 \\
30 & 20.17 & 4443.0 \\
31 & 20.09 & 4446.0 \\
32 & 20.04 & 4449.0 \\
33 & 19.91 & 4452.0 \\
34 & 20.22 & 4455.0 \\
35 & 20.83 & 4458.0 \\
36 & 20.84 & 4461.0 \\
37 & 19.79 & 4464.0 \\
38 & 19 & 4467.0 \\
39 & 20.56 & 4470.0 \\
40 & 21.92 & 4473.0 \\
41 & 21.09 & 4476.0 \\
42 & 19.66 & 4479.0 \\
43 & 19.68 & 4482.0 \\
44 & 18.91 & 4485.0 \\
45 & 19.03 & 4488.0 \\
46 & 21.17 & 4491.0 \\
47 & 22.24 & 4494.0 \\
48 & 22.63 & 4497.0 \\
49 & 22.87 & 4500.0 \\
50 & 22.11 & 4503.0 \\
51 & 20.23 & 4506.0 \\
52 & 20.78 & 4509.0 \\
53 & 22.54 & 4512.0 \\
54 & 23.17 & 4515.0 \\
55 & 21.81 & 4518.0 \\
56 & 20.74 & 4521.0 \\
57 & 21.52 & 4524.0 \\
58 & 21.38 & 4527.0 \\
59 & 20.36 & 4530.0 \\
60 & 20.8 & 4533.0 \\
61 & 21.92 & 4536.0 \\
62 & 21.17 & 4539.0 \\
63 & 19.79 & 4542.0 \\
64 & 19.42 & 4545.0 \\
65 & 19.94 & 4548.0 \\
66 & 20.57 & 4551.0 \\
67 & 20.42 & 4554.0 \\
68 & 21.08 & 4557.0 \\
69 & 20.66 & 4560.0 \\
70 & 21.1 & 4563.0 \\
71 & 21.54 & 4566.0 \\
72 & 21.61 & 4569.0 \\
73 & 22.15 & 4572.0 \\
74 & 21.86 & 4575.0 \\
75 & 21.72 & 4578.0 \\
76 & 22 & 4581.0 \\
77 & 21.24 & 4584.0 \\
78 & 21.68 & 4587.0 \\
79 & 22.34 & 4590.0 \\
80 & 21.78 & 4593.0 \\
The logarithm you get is 4.92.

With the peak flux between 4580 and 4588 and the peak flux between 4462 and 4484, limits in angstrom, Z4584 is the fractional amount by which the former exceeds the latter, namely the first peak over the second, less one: 0.00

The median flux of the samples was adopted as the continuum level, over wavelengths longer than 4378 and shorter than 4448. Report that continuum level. 21.2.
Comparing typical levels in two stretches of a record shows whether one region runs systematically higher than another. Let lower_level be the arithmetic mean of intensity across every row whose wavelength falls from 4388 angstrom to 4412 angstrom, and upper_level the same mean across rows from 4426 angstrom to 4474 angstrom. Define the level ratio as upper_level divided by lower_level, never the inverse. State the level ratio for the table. 0.96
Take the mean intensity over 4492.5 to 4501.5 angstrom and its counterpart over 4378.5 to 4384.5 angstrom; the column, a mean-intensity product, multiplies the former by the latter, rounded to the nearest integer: 467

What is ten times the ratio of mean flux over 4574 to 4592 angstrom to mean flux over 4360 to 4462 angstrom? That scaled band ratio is 10.4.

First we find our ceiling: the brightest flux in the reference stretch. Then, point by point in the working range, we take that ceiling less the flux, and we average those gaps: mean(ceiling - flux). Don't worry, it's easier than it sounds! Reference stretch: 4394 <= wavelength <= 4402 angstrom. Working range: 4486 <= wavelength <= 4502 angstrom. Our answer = 0.5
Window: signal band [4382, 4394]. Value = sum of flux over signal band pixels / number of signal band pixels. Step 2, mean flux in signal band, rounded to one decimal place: 21.7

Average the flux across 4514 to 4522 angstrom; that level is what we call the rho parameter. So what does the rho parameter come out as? 21.9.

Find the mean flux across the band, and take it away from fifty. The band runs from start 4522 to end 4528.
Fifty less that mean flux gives 28.6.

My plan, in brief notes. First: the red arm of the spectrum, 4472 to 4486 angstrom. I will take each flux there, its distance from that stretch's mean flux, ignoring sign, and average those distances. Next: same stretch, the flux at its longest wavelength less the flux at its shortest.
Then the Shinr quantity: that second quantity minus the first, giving -4.0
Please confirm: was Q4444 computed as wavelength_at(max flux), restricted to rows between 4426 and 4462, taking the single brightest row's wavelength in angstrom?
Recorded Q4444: 4431.0 angstrom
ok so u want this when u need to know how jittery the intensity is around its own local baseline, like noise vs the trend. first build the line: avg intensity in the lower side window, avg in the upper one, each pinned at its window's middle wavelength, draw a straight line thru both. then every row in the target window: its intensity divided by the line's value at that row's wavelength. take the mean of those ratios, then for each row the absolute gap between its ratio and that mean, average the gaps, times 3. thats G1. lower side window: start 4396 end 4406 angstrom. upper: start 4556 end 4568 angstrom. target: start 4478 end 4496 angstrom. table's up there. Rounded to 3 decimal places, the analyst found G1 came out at 0.151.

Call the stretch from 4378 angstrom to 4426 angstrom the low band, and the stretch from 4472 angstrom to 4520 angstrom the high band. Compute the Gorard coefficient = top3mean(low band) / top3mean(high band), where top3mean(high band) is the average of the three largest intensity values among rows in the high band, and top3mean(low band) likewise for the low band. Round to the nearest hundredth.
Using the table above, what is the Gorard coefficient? 1.00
